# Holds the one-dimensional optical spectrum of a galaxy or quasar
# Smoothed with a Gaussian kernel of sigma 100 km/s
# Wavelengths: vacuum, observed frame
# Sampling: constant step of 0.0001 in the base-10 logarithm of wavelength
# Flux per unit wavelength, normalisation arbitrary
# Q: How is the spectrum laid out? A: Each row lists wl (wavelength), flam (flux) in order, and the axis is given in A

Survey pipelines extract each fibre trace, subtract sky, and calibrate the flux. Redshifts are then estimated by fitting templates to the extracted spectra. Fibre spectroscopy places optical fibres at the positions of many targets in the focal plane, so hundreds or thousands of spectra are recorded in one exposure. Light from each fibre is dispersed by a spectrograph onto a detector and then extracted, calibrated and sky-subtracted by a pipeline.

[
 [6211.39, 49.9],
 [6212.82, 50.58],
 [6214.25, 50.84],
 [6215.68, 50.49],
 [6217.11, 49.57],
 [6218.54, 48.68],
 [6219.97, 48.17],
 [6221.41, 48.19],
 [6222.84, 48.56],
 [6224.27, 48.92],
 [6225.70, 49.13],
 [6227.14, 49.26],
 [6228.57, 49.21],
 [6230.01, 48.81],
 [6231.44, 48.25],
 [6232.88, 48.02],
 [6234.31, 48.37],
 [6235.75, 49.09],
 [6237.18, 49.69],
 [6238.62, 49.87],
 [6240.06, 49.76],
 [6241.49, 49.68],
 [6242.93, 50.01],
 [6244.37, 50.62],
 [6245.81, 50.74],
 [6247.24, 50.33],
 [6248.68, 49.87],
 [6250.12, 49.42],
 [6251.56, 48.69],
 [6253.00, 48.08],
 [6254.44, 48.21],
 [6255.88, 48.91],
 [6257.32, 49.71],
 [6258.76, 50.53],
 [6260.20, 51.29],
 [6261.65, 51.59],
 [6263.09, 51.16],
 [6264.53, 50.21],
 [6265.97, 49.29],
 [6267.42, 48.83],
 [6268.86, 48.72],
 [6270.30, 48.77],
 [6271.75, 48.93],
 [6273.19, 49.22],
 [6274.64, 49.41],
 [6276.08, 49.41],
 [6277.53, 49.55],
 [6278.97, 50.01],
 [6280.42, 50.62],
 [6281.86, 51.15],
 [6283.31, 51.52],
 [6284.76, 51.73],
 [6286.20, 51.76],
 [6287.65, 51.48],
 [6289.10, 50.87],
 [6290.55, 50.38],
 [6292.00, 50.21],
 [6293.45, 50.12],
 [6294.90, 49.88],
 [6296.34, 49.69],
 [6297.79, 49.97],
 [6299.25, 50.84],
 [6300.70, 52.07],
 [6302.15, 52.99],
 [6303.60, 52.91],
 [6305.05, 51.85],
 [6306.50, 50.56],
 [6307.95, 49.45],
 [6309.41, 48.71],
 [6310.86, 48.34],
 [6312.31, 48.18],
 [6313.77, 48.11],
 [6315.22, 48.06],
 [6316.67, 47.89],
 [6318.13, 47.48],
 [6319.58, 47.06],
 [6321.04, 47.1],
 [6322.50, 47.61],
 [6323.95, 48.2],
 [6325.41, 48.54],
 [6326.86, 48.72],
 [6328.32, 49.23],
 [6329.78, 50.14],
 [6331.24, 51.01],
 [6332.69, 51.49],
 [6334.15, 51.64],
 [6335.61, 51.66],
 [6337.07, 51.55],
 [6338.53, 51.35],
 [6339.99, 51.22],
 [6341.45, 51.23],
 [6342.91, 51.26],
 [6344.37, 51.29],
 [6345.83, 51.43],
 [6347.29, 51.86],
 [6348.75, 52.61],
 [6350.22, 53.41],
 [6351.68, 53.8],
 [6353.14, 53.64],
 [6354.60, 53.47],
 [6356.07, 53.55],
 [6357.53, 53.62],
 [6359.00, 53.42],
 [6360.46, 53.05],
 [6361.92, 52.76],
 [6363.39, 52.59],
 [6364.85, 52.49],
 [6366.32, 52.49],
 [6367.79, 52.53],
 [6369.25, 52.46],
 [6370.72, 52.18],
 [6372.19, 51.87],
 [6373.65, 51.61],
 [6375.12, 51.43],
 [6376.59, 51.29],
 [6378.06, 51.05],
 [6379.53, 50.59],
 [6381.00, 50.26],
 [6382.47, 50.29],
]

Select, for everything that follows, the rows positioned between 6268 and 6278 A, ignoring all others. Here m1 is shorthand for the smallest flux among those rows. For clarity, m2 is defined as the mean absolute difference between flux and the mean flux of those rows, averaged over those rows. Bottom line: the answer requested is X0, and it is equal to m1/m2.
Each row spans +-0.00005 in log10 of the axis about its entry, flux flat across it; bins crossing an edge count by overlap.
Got 168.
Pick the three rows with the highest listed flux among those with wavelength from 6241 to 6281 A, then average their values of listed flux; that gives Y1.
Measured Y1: 51.3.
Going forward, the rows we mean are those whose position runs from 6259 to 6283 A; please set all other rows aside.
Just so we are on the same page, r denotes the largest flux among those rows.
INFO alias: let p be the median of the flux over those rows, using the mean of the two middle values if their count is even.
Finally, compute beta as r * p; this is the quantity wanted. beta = 2553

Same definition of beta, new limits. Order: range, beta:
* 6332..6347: 2655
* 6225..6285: 2560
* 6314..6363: 2763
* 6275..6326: 2648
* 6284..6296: 2620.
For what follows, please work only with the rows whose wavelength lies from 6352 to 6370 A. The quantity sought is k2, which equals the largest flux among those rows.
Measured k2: 53.64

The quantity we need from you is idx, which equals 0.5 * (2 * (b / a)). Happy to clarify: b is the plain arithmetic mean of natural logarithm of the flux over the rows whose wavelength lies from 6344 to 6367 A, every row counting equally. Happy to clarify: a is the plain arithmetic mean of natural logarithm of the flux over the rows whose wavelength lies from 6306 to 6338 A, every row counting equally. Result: 1.02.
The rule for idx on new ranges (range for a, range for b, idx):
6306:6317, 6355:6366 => 1.02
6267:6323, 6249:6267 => 1.00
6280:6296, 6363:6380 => 1.00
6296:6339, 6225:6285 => 1.00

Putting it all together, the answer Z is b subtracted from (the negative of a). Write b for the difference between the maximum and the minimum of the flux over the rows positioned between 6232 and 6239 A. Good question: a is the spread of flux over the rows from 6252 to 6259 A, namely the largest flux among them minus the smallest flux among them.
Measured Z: -4.3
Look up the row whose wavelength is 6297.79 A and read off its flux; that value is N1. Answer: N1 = 49.97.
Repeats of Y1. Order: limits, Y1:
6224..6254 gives 50.6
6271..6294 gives 51.7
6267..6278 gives 49.5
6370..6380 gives 51.9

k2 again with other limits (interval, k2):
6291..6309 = 52.99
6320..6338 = 51.66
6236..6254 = 50.74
